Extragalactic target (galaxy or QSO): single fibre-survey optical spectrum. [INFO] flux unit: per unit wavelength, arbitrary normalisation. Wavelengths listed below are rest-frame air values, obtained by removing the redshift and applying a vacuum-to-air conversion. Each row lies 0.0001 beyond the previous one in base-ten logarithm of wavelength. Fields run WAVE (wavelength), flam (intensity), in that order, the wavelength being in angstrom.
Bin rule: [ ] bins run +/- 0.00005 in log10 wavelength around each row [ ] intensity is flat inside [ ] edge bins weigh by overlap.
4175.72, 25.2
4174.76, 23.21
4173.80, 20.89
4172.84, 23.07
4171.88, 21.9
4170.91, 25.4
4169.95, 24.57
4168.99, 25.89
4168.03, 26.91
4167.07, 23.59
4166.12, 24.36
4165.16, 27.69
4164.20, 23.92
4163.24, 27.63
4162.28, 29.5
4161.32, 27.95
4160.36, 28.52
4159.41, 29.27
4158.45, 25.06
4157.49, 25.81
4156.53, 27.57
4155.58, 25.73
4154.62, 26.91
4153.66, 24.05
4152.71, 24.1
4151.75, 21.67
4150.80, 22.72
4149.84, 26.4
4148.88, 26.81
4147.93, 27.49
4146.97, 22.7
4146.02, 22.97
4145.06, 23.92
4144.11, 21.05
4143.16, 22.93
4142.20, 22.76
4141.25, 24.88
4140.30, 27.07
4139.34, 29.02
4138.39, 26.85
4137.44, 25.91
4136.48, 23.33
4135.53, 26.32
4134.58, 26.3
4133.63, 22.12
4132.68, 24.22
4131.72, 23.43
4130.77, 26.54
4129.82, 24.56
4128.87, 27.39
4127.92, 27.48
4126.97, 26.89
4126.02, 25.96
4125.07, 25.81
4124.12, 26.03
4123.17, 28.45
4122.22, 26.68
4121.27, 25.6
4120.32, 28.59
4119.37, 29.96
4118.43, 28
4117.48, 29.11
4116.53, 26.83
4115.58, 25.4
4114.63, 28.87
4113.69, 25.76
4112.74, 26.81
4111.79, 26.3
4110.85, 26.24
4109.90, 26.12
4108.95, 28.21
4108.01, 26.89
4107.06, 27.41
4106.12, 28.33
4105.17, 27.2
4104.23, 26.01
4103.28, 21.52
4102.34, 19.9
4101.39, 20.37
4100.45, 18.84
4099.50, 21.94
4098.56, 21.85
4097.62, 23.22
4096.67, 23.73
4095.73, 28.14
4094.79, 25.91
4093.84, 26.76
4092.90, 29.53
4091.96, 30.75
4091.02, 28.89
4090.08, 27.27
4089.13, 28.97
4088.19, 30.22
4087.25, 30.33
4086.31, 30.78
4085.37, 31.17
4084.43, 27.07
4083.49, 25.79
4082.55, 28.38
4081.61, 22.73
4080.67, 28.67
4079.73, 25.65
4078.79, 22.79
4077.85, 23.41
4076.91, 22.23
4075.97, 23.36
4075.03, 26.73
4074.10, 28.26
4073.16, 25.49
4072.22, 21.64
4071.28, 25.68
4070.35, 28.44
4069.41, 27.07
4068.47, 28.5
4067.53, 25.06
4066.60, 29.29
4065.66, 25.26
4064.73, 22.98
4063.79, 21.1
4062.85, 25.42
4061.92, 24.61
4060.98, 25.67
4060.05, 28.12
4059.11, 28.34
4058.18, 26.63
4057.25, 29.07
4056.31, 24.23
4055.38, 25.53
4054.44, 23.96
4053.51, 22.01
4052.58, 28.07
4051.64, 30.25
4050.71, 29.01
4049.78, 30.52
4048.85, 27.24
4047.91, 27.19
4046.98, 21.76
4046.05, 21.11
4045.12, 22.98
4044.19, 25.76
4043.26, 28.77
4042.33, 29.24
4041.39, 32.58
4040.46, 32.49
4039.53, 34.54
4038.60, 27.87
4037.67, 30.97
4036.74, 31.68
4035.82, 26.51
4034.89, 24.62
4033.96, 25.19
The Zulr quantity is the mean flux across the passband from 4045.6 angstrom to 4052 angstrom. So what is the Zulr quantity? 26.7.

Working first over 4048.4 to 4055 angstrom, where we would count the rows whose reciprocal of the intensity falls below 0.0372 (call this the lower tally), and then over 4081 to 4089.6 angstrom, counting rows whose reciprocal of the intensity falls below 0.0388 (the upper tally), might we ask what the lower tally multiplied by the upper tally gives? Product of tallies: 40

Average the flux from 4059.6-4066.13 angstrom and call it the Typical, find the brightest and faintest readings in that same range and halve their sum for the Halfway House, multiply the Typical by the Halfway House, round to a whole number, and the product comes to 609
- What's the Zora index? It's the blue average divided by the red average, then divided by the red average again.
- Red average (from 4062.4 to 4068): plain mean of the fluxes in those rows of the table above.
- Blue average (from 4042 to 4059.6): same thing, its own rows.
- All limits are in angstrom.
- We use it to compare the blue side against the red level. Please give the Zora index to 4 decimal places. 0.0428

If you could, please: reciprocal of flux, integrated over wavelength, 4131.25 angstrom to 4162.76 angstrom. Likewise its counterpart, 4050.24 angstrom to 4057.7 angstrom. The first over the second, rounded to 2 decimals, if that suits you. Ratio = 4.41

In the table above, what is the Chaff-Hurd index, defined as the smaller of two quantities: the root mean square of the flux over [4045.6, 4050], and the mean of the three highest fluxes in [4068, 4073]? 25.8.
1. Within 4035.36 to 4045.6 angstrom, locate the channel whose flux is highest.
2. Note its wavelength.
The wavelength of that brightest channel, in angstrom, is 4039.53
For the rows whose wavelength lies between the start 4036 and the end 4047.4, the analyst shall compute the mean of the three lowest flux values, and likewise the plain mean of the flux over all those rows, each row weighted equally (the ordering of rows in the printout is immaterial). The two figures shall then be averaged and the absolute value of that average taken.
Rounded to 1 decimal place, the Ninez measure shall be 25.1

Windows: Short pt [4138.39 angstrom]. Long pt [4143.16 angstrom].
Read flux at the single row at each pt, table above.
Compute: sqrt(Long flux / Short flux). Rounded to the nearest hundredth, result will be 0.92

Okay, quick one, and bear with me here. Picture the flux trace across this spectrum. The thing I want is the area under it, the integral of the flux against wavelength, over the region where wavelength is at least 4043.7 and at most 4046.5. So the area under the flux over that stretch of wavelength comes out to 65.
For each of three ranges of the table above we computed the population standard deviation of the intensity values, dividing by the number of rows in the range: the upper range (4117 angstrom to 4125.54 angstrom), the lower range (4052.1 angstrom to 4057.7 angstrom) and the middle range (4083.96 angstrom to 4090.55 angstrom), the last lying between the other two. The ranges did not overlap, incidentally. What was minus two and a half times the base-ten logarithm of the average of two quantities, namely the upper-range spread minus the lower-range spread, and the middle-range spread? 1.3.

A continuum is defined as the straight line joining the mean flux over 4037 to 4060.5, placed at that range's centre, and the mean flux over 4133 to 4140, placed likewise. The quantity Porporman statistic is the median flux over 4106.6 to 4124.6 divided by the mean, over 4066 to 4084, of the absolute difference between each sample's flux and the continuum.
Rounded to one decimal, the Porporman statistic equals 12.0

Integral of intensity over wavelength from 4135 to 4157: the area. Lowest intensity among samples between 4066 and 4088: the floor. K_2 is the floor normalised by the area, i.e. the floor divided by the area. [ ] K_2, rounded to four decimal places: 0.0395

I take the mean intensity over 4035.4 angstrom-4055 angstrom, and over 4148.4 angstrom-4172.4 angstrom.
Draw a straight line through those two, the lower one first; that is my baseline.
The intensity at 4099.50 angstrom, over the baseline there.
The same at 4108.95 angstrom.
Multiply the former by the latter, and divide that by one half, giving 1.73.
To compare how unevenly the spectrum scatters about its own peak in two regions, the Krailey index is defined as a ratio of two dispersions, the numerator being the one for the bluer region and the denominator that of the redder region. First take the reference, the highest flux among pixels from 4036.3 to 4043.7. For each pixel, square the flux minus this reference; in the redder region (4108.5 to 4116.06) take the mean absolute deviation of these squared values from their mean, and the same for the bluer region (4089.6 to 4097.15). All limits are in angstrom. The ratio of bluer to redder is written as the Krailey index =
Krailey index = 1.7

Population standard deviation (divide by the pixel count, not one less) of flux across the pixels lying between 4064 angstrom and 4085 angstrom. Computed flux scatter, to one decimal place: 2.3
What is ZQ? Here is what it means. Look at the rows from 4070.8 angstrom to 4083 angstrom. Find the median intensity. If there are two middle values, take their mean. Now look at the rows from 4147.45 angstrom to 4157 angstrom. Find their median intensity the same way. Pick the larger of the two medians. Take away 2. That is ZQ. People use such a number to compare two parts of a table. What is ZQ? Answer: 24.1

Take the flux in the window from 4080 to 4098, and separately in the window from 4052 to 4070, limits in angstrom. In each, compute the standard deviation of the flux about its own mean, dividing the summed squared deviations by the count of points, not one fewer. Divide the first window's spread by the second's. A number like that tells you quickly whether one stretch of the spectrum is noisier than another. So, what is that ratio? 1.09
